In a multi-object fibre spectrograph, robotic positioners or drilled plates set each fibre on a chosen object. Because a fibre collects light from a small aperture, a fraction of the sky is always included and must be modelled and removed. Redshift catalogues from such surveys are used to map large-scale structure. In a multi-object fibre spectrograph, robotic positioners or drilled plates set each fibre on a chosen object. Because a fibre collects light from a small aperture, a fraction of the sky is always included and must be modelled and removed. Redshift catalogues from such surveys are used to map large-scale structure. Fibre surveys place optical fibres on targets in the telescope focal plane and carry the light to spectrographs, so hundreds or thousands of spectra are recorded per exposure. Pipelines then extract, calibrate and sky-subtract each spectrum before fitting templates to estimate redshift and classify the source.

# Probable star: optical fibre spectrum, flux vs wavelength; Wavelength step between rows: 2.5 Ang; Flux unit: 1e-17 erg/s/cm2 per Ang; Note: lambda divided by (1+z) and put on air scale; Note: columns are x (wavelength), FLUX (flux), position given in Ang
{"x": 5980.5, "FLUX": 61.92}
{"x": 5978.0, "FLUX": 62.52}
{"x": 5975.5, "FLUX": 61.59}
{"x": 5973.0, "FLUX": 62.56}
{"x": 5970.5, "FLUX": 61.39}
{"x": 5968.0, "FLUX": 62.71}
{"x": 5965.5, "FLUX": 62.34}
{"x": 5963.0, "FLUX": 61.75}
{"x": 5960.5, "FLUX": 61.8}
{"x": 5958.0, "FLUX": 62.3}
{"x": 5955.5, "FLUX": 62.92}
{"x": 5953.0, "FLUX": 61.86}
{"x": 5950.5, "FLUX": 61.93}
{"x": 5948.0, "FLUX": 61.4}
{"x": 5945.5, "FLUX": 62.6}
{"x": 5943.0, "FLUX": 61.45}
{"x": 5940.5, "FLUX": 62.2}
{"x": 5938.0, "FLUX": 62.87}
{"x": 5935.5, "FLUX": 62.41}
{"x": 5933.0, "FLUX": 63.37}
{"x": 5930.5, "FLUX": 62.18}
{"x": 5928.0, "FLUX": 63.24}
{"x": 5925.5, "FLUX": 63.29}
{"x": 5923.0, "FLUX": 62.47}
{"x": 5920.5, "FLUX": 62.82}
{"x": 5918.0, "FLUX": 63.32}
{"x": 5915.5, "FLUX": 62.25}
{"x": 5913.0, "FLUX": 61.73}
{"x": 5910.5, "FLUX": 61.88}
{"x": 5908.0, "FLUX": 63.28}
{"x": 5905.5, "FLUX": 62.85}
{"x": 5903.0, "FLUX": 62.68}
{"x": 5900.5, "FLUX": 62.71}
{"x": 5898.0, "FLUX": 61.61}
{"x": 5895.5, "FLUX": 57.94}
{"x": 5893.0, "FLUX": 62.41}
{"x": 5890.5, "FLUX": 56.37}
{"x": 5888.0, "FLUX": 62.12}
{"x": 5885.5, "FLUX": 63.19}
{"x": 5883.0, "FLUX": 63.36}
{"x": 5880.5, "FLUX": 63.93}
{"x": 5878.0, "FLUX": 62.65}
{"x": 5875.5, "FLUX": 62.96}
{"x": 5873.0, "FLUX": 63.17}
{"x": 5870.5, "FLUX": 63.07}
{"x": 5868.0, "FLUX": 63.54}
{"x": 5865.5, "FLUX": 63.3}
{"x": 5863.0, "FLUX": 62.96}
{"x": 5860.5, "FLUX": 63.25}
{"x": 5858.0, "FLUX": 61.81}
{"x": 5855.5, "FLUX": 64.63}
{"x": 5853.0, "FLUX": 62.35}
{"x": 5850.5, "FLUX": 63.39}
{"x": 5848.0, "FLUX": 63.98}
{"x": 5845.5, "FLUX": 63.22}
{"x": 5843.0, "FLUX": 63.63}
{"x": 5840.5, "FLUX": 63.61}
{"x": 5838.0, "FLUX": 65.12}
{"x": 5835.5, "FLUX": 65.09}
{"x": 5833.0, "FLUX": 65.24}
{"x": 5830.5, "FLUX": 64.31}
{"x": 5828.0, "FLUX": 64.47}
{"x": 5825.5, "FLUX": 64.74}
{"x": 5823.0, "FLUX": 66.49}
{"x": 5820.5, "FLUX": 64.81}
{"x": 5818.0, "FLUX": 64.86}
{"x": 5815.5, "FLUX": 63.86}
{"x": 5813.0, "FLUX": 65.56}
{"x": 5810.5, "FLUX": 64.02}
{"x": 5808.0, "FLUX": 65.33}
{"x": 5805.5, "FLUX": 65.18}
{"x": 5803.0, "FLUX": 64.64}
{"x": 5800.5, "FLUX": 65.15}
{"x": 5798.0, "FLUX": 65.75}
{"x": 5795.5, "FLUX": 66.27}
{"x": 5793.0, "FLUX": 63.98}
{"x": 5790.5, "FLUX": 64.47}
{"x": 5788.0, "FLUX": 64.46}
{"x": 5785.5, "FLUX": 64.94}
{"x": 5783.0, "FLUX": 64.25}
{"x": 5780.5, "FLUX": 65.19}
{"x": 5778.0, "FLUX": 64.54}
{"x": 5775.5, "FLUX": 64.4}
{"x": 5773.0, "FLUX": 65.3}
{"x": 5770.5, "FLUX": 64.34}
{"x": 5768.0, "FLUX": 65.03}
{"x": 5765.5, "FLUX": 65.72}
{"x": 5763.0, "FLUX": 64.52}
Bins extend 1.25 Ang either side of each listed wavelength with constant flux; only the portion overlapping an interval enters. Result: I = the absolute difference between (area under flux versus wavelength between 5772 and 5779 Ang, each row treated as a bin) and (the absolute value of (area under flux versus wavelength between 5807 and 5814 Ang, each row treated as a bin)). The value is 1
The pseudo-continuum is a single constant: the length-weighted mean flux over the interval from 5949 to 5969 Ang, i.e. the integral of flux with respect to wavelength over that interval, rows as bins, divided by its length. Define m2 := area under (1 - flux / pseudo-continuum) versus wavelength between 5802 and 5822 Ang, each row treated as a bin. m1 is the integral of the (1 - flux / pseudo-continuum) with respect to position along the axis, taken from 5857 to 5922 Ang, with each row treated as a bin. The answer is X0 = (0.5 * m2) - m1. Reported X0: -0.24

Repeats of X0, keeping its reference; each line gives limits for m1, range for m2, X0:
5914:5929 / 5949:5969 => 0.17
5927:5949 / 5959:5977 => 0.10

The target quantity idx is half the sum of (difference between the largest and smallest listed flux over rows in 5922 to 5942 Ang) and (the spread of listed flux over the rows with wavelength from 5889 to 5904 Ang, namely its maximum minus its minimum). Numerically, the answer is 3.8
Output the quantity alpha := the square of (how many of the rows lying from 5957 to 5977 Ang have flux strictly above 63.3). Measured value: 0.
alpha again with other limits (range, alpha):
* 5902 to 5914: 0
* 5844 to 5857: 9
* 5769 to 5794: 100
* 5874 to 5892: 4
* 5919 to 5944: 1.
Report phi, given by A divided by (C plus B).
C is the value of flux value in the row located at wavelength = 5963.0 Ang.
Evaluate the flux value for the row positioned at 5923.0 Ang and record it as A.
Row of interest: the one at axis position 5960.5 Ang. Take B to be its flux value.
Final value 0.506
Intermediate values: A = 62.47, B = 61.8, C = 61.75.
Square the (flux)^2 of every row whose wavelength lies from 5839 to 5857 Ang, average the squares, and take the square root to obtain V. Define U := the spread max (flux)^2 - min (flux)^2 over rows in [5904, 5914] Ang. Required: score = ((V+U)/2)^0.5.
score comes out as 46.0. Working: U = 194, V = 4039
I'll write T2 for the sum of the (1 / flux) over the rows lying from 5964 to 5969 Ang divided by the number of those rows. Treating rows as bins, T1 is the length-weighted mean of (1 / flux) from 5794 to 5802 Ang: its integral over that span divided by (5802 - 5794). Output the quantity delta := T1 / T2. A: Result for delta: 0.95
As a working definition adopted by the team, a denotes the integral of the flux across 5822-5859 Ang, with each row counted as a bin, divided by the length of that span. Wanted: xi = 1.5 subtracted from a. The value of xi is 62.6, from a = 64.1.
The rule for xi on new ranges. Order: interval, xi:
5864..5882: 61.7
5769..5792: 63.2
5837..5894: 61.5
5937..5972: 60.6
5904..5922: 61.1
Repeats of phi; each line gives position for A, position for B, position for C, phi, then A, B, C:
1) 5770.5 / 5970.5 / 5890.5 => 0.546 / 64.34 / 61.39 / 56.37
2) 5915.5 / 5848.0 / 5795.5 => 0.478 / 62.25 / 63.98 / 66.27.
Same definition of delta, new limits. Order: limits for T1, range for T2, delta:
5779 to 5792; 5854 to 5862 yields 0.98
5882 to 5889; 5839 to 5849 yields 1.01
